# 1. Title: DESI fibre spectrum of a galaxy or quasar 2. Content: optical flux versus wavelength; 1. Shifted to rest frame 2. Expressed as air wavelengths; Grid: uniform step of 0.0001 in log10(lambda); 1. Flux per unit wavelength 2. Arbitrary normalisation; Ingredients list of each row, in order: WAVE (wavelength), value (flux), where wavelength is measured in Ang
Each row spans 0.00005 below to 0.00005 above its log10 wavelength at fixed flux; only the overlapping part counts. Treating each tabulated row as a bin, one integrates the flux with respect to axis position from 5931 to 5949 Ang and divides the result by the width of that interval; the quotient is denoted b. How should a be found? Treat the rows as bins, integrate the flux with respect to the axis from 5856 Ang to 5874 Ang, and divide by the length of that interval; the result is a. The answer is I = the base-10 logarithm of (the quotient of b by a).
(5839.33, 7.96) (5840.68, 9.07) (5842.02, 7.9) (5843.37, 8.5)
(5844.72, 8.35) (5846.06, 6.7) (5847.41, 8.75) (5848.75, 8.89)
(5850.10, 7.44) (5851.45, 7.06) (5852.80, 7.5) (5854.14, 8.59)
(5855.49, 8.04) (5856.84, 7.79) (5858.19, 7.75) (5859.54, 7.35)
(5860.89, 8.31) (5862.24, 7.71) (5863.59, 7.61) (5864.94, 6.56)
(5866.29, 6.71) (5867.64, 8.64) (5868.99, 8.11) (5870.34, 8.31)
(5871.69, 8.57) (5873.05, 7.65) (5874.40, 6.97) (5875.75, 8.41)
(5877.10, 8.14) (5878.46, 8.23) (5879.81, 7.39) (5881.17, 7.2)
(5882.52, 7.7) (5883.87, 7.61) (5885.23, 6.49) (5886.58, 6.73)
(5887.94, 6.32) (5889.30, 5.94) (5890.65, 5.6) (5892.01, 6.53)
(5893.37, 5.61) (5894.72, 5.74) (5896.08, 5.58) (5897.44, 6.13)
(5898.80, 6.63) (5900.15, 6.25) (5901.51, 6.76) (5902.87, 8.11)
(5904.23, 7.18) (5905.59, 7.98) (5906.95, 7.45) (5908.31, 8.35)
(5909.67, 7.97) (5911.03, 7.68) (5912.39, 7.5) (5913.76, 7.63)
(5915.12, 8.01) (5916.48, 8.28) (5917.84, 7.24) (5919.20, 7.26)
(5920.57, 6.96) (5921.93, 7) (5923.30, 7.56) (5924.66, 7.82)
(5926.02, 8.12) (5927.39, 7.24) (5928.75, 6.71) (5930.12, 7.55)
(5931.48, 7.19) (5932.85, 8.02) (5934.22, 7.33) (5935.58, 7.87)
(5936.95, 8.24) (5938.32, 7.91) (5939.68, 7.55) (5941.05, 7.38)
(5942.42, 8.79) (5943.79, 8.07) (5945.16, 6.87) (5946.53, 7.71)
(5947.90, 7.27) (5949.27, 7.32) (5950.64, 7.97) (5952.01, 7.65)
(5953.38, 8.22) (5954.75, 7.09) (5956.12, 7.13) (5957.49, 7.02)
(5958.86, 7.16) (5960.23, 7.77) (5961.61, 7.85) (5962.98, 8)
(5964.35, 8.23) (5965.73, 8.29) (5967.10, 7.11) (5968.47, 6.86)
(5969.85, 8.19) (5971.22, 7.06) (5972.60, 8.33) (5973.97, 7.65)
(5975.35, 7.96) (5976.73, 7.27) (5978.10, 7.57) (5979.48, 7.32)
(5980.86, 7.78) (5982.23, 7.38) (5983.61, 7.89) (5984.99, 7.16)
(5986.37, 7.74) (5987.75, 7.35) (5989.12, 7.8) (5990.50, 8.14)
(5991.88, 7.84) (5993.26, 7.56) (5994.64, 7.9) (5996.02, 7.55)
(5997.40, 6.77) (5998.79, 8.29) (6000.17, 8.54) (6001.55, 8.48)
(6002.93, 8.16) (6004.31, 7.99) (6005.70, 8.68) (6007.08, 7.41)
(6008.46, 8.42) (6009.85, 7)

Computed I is -0.003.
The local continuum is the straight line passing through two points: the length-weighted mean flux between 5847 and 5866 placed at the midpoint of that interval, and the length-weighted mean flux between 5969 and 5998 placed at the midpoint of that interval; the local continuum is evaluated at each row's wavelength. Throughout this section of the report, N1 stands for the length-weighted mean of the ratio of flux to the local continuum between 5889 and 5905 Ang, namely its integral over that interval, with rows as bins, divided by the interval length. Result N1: 0.82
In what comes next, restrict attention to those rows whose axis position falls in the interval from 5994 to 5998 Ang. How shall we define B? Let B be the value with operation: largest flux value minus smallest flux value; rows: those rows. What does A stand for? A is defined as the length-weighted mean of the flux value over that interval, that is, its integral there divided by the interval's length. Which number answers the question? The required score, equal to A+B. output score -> 8.5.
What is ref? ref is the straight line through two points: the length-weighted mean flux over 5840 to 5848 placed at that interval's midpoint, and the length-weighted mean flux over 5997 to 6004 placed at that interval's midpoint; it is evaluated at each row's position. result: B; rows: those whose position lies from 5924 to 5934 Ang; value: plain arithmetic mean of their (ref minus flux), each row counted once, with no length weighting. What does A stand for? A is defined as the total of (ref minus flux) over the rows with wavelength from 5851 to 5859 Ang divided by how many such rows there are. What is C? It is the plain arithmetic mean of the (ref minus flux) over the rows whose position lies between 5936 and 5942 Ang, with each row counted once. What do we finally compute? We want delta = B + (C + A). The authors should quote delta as 1.39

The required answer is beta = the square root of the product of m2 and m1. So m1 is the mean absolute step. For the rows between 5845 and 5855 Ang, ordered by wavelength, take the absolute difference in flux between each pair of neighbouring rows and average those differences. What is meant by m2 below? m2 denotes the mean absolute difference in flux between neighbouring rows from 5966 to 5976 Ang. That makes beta 0.88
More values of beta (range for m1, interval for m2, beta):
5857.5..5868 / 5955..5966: 0.38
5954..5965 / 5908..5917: 0.23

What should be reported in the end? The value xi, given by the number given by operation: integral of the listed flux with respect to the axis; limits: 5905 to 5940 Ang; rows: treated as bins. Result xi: 267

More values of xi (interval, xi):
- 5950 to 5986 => 274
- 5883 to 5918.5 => 248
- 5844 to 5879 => 275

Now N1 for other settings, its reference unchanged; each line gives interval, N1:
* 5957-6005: 1.01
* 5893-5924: 0.93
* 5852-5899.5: 0.94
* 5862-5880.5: 1.00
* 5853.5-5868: 0.99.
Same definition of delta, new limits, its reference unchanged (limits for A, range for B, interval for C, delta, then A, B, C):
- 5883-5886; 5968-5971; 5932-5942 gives 2.10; 1.1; 0.59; 0.38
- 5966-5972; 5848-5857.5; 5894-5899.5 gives 3.25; 0.8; 0.29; 2.14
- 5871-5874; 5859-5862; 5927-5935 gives 1.23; 0.1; 0.36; 0.80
